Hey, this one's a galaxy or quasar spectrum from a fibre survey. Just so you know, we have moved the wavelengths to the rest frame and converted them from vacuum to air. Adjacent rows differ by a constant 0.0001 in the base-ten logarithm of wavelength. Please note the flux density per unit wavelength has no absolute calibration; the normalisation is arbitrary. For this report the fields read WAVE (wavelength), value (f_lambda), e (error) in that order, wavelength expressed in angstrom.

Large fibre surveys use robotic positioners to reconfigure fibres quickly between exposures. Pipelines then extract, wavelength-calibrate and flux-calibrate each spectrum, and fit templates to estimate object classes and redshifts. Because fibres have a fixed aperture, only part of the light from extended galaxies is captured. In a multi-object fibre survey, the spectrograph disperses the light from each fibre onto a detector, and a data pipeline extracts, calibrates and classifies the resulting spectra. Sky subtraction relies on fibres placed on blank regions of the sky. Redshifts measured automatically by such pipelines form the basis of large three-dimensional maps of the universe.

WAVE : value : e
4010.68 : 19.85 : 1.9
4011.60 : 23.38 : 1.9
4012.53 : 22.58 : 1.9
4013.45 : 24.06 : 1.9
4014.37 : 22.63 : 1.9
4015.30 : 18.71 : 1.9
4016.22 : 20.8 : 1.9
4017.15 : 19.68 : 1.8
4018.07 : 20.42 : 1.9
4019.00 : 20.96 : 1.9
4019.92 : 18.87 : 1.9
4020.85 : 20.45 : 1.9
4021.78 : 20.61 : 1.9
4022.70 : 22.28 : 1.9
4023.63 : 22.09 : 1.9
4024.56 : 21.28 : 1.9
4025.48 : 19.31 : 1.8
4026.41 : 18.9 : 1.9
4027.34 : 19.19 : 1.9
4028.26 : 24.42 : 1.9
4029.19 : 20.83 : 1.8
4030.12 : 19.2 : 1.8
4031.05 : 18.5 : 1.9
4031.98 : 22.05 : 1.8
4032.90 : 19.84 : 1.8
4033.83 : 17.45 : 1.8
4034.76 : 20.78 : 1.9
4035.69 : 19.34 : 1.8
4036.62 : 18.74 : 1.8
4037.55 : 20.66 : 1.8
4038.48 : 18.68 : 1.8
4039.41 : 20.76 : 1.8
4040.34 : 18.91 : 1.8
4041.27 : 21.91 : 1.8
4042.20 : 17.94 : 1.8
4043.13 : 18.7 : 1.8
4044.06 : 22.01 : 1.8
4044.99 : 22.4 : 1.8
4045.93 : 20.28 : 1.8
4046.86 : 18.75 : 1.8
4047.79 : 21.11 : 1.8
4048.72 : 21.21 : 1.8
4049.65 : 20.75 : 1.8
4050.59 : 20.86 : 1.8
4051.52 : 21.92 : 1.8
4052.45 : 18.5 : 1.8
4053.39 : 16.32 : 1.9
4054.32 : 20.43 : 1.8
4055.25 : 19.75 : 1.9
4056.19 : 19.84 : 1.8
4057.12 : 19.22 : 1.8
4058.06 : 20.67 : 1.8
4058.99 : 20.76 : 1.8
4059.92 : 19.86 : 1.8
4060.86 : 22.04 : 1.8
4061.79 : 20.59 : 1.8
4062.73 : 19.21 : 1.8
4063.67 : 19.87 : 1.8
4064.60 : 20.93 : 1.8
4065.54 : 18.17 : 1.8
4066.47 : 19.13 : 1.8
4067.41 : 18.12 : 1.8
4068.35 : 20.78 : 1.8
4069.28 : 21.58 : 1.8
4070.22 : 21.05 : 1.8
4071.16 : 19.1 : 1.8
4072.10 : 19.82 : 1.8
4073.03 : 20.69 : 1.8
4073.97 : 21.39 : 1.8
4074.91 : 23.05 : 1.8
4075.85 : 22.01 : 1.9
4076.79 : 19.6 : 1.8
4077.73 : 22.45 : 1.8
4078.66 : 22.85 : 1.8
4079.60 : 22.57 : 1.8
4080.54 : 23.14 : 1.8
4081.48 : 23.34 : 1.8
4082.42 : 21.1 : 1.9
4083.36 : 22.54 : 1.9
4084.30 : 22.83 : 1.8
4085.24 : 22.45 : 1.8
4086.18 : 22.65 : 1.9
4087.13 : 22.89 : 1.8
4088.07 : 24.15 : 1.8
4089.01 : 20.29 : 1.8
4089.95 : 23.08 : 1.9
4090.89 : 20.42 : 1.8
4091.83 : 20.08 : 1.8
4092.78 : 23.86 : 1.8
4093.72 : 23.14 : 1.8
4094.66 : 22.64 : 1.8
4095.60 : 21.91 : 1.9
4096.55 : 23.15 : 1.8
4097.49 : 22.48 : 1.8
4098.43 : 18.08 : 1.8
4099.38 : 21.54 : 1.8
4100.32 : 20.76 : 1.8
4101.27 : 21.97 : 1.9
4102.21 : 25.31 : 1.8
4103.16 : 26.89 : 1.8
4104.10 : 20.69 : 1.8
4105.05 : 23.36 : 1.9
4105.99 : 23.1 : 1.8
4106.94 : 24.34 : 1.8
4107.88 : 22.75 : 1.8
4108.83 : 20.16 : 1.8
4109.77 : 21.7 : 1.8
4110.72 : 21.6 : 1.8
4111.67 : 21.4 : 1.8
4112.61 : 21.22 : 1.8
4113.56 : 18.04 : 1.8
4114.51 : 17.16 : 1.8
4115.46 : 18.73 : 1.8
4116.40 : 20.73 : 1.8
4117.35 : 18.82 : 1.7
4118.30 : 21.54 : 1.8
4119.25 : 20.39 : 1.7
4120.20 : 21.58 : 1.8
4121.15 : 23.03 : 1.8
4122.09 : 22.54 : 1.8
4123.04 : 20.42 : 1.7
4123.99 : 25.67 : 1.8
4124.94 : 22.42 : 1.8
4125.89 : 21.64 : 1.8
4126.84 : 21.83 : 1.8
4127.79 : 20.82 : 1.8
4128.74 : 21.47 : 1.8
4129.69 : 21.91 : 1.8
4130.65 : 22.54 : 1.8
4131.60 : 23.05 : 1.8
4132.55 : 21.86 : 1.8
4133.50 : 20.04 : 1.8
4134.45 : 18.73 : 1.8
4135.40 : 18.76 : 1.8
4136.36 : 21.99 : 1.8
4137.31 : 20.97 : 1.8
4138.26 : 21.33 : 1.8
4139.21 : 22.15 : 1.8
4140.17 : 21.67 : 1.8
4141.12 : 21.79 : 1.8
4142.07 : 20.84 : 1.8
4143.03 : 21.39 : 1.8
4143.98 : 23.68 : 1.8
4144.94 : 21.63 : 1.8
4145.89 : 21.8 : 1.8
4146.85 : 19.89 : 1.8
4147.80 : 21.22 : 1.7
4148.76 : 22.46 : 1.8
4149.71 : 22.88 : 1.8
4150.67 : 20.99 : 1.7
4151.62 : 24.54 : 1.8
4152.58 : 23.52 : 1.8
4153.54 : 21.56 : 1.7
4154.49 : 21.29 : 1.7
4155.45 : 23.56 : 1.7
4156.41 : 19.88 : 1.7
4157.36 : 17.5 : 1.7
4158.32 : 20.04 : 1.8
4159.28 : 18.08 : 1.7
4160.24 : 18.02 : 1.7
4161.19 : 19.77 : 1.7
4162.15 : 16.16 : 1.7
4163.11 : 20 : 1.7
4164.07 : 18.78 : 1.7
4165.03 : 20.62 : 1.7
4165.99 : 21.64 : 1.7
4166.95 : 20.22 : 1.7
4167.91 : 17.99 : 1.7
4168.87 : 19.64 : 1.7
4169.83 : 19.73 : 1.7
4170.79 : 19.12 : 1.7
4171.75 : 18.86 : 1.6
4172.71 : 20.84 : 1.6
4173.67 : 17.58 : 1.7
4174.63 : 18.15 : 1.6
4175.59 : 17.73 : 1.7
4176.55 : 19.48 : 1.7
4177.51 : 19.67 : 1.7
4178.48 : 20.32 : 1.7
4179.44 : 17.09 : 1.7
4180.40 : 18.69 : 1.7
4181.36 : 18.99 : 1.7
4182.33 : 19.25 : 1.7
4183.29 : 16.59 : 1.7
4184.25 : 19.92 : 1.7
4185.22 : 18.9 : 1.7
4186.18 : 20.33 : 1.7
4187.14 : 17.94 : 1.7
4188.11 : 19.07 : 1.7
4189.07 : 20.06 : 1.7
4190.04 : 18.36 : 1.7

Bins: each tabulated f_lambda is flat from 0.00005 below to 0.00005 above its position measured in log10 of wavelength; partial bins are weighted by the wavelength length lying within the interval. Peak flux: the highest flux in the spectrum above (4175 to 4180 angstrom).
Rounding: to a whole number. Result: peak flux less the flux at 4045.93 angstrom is 0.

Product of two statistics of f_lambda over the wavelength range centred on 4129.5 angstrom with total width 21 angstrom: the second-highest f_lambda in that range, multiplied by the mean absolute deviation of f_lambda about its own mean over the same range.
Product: 24.0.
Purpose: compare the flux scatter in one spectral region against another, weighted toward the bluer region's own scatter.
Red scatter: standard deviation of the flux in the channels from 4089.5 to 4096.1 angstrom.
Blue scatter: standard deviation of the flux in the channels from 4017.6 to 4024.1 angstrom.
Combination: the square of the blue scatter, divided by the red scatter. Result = 0.9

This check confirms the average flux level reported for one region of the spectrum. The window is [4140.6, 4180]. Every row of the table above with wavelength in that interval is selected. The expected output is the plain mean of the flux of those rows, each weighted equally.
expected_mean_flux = 20.2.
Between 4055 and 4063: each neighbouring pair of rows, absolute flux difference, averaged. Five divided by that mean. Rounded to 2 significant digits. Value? 4.9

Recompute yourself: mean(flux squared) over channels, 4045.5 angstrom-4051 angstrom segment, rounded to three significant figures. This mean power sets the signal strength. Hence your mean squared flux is 421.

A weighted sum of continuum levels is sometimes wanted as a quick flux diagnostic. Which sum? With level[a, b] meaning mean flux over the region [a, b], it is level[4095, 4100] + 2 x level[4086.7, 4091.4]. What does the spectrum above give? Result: 65.8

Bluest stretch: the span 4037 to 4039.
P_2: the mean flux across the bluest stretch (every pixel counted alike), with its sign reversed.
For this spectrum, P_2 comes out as -19.7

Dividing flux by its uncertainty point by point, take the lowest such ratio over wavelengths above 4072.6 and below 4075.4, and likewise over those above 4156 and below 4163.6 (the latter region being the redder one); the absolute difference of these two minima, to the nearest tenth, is 2.0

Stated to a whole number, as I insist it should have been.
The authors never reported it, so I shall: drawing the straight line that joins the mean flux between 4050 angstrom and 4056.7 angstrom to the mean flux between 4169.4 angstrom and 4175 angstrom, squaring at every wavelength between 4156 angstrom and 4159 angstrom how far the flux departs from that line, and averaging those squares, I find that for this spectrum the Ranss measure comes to 1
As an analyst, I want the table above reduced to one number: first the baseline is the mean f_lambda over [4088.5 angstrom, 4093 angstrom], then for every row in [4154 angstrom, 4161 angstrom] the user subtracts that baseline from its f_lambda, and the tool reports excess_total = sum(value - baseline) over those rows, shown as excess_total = -12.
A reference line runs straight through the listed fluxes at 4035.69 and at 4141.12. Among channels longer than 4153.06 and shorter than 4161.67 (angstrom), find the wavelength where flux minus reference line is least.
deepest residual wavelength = 4157.36 angstrom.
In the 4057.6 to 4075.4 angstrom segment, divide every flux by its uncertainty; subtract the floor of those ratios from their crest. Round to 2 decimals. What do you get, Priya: 2.74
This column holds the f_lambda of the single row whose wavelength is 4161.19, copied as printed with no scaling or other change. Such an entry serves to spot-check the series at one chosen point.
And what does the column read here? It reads 19.77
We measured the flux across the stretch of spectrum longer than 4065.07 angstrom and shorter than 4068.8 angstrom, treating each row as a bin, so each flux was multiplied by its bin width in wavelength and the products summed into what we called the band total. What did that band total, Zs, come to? 71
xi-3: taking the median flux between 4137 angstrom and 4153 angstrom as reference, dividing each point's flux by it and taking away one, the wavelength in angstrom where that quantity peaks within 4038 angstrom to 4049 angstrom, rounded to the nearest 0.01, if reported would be 4044.99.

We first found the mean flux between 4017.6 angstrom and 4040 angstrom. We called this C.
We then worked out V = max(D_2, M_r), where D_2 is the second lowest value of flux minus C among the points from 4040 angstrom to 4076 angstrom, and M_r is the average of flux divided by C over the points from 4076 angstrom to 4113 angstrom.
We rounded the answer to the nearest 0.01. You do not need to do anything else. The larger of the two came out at 1.10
